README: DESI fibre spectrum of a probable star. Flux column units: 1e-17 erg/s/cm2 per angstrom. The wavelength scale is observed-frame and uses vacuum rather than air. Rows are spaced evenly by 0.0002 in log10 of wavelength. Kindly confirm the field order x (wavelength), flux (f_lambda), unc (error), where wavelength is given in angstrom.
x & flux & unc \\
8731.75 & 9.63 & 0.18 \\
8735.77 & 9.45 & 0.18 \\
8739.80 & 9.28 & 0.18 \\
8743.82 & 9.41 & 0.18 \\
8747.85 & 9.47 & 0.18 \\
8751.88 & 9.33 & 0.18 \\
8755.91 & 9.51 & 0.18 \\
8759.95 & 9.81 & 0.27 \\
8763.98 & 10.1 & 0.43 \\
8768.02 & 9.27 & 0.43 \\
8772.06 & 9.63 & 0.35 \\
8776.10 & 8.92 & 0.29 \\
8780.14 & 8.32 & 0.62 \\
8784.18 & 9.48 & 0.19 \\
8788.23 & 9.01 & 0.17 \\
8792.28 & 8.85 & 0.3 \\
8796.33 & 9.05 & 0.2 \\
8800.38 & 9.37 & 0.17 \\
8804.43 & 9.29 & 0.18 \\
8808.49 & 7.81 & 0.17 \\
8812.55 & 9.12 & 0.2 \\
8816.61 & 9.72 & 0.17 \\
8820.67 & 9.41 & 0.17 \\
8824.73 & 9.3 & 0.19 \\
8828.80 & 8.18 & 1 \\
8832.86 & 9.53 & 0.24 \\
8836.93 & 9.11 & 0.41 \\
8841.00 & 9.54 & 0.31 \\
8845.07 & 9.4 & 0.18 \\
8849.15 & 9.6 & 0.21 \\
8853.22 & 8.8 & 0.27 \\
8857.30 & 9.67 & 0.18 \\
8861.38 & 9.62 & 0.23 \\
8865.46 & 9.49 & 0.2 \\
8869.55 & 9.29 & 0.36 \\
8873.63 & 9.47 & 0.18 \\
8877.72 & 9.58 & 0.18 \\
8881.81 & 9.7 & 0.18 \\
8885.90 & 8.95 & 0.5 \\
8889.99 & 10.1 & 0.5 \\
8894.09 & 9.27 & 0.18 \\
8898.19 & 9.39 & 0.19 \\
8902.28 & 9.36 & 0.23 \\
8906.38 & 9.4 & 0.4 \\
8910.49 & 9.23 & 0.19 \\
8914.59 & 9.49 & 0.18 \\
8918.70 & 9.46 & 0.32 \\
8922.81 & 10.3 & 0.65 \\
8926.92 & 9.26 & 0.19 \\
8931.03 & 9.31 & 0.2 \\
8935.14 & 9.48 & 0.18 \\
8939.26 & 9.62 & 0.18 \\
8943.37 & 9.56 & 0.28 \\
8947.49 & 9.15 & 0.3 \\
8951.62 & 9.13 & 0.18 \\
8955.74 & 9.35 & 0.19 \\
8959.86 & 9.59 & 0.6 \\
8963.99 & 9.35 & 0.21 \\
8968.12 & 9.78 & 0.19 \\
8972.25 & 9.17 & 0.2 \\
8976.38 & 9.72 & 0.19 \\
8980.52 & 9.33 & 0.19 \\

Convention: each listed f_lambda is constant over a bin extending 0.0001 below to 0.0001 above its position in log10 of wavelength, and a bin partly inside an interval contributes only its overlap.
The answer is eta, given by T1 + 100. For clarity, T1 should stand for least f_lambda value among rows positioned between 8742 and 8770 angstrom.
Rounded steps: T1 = 9.27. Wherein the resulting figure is 109.3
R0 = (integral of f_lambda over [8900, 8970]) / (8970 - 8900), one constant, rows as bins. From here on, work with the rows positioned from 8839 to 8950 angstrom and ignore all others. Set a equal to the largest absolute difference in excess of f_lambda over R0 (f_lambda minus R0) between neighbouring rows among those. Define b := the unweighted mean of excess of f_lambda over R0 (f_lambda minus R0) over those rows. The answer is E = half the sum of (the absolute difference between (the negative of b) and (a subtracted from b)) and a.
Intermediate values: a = 1.15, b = 0.003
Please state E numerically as 1.15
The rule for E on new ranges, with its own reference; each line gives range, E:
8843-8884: 0.87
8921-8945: 0.91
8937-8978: 0.63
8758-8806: 1.36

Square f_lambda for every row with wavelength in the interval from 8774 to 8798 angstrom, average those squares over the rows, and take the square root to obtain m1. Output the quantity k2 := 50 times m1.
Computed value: 447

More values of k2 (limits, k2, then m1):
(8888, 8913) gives 473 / 9.46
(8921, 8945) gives 480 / 9.59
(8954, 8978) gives 475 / 9.50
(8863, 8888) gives 471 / 9.42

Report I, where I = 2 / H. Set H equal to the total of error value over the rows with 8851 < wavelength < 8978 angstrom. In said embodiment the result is 0.2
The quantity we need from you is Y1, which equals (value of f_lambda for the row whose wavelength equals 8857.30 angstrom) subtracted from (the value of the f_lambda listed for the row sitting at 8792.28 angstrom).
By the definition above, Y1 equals -0.82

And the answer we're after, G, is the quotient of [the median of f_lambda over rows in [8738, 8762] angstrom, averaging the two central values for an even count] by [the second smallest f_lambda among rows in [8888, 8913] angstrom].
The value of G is 1.02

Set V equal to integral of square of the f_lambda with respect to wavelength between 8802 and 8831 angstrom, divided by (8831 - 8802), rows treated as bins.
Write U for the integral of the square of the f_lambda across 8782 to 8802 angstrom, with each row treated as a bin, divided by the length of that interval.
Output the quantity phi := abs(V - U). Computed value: 2.5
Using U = 83.6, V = 81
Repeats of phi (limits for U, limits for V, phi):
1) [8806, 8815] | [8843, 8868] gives 15.2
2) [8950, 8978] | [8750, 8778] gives 1.4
